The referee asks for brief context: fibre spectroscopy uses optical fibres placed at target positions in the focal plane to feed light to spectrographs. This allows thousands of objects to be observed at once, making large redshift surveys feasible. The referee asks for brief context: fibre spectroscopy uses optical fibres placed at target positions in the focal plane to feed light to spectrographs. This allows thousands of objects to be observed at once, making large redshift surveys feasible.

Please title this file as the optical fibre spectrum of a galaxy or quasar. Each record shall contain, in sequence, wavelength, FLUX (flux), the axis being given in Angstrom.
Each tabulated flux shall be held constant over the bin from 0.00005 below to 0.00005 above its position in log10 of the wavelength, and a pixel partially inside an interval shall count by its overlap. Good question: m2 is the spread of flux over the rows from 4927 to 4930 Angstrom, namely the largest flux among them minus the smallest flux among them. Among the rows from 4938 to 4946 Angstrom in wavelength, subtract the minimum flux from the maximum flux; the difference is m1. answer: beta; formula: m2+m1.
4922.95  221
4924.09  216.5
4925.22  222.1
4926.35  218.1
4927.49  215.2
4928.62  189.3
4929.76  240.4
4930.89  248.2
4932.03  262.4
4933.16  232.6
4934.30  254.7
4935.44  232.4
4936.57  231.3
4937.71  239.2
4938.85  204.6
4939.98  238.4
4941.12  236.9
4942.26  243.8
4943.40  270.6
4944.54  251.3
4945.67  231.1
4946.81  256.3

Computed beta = 117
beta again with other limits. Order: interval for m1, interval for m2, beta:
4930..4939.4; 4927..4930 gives 109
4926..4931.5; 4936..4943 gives 98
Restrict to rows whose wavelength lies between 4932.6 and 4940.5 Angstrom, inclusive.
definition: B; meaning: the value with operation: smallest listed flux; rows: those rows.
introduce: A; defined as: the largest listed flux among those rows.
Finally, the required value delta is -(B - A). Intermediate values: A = 254.7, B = 204.6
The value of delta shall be 50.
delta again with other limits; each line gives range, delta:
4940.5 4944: 34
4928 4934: 73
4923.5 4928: 7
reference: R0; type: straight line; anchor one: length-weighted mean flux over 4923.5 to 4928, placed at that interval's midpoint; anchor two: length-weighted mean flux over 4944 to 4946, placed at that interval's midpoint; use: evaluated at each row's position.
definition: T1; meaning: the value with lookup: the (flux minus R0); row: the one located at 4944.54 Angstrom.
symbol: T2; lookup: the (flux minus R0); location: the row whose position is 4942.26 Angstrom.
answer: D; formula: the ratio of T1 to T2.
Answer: 2.1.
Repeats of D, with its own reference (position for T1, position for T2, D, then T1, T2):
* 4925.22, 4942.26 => 1.2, 5.0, 4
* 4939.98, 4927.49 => -0.4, 1.7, -5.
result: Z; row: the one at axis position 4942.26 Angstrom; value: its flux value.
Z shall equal 243.8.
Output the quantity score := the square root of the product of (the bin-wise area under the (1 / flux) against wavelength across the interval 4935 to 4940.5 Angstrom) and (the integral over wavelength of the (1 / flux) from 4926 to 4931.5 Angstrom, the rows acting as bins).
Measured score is 0.0245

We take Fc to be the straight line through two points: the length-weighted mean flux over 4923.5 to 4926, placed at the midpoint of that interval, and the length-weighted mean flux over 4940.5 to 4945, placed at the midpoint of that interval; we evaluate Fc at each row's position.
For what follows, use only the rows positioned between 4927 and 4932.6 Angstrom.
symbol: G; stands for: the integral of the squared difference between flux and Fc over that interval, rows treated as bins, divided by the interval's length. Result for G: 577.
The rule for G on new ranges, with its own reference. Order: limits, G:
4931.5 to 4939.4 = 410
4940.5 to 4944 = 168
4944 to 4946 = 259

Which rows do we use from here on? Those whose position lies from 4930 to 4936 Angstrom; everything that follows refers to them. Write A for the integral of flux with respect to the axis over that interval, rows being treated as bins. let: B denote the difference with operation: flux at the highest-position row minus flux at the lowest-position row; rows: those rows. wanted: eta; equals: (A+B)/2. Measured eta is 729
